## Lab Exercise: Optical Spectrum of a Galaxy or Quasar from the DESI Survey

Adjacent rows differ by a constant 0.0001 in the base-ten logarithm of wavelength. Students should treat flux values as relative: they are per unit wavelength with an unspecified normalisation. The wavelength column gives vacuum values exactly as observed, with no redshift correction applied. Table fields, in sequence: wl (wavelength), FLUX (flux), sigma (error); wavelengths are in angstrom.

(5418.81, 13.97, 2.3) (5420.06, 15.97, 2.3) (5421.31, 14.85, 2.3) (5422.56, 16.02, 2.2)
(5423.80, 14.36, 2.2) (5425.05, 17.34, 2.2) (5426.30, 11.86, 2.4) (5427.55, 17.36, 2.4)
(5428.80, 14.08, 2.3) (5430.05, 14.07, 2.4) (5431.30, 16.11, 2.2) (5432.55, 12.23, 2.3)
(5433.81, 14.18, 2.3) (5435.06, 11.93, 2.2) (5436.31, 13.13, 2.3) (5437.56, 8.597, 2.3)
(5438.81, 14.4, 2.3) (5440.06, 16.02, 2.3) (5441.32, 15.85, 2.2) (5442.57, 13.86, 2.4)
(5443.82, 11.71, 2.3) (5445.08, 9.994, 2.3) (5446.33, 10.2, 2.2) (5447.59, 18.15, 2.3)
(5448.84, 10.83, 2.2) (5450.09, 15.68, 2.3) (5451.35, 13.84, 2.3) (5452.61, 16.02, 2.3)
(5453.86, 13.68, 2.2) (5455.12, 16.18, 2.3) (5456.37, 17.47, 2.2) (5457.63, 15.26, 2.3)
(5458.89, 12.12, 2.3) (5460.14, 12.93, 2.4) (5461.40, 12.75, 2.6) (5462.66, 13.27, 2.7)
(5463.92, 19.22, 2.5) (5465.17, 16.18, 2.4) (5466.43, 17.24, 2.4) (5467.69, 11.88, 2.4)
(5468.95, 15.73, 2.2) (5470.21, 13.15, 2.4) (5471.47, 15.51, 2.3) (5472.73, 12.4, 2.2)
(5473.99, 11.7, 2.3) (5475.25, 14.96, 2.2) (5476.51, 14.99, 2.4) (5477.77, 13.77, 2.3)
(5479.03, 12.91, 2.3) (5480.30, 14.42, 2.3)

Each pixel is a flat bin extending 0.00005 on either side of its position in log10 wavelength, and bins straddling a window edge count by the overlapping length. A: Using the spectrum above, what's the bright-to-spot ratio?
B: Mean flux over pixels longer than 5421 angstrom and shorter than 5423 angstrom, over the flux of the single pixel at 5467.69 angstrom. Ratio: 1.30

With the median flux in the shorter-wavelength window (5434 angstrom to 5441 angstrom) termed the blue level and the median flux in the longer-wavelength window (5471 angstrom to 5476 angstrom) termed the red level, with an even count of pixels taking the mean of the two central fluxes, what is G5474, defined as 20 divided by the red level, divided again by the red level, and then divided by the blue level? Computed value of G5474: 0.0081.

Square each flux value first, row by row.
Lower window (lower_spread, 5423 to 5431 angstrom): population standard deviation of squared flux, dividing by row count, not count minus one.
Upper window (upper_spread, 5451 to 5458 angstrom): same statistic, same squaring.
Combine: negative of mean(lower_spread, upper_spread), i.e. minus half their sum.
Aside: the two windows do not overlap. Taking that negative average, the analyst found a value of -50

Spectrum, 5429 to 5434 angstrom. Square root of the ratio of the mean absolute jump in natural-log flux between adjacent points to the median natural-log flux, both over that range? 0.27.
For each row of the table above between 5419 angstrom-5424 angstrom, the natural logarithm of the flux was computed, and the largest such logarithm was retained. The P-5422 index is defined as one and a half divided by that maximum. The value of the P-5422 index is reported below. 0.5408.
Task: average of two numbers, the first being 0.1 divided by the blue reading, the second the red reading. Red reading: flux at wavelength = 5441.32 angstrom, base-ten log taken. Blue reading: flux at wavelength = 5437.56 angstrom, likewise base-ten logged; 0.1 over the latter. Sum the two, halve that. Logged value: 0.65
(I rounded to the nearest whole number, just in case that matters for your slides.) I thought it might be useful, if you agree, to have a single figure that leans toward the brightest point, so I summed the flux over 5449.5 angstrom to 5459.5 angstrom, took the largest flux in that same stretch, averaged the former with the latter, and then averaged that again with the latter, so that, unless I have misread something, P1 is 43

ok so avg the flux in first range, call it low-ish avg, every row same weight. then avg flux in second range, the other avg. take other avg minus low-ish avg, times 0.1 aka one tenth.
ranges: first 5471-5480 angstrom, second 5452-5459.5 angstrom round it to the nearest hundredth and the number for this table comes 0.14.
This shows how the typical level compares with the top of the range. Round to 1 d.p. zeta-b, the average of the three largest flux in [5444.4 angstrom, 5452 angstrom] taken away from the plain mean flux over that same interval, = -2.8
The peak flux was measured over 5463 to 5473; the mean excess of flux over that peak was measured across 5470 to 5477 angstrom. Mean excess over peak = -5.4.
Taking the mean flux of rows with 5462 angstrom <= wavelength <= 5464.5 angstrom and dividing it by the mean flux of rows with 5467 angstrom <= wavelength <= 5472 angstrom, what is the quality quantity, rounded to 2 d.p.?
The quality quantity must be 1.15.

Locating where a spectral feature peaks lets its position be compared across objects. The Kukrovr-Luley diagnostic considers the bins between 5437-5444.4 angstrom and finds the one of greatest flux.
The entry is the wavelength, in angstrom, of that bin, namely 5440.06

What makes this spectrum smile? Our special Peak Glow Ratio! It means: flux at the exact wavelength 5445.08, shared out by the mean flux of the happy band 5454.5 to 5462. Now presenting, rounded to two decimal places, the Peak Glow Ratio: 0.69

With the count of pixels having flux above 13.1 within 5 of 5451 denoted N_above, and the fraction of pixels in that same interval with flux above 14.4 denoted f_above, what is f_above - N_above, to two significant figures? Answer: -5.5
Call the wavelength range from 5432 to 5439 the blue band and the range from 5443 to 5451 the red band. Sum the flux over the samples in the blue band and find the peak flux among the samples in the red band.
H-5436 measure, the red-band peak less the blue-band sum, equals -56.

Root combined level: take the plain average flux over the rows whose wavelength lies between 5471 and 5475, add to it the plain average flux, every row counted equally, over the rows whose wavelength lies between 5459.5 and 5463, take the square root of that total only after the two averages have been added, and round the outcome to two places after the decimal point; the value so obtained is 5.12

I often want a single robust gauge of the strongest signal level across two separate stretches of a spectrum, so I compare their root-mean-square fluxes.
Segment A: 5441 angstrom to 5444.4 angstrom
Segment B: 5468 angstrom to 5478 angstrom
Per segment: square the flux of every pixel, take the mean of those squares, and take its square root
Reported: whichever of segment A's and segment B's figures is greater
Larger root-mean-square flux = 14.1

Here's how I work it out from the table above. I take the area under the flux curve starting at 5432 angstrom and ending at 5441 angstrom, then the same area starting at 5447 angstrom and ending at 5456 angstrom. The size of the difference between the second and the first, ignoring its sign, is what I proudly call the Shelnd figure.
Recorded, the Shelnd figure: 18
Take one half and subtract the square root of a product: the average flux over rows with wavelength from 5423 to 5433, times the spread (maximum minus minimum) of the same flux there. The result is -8.5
